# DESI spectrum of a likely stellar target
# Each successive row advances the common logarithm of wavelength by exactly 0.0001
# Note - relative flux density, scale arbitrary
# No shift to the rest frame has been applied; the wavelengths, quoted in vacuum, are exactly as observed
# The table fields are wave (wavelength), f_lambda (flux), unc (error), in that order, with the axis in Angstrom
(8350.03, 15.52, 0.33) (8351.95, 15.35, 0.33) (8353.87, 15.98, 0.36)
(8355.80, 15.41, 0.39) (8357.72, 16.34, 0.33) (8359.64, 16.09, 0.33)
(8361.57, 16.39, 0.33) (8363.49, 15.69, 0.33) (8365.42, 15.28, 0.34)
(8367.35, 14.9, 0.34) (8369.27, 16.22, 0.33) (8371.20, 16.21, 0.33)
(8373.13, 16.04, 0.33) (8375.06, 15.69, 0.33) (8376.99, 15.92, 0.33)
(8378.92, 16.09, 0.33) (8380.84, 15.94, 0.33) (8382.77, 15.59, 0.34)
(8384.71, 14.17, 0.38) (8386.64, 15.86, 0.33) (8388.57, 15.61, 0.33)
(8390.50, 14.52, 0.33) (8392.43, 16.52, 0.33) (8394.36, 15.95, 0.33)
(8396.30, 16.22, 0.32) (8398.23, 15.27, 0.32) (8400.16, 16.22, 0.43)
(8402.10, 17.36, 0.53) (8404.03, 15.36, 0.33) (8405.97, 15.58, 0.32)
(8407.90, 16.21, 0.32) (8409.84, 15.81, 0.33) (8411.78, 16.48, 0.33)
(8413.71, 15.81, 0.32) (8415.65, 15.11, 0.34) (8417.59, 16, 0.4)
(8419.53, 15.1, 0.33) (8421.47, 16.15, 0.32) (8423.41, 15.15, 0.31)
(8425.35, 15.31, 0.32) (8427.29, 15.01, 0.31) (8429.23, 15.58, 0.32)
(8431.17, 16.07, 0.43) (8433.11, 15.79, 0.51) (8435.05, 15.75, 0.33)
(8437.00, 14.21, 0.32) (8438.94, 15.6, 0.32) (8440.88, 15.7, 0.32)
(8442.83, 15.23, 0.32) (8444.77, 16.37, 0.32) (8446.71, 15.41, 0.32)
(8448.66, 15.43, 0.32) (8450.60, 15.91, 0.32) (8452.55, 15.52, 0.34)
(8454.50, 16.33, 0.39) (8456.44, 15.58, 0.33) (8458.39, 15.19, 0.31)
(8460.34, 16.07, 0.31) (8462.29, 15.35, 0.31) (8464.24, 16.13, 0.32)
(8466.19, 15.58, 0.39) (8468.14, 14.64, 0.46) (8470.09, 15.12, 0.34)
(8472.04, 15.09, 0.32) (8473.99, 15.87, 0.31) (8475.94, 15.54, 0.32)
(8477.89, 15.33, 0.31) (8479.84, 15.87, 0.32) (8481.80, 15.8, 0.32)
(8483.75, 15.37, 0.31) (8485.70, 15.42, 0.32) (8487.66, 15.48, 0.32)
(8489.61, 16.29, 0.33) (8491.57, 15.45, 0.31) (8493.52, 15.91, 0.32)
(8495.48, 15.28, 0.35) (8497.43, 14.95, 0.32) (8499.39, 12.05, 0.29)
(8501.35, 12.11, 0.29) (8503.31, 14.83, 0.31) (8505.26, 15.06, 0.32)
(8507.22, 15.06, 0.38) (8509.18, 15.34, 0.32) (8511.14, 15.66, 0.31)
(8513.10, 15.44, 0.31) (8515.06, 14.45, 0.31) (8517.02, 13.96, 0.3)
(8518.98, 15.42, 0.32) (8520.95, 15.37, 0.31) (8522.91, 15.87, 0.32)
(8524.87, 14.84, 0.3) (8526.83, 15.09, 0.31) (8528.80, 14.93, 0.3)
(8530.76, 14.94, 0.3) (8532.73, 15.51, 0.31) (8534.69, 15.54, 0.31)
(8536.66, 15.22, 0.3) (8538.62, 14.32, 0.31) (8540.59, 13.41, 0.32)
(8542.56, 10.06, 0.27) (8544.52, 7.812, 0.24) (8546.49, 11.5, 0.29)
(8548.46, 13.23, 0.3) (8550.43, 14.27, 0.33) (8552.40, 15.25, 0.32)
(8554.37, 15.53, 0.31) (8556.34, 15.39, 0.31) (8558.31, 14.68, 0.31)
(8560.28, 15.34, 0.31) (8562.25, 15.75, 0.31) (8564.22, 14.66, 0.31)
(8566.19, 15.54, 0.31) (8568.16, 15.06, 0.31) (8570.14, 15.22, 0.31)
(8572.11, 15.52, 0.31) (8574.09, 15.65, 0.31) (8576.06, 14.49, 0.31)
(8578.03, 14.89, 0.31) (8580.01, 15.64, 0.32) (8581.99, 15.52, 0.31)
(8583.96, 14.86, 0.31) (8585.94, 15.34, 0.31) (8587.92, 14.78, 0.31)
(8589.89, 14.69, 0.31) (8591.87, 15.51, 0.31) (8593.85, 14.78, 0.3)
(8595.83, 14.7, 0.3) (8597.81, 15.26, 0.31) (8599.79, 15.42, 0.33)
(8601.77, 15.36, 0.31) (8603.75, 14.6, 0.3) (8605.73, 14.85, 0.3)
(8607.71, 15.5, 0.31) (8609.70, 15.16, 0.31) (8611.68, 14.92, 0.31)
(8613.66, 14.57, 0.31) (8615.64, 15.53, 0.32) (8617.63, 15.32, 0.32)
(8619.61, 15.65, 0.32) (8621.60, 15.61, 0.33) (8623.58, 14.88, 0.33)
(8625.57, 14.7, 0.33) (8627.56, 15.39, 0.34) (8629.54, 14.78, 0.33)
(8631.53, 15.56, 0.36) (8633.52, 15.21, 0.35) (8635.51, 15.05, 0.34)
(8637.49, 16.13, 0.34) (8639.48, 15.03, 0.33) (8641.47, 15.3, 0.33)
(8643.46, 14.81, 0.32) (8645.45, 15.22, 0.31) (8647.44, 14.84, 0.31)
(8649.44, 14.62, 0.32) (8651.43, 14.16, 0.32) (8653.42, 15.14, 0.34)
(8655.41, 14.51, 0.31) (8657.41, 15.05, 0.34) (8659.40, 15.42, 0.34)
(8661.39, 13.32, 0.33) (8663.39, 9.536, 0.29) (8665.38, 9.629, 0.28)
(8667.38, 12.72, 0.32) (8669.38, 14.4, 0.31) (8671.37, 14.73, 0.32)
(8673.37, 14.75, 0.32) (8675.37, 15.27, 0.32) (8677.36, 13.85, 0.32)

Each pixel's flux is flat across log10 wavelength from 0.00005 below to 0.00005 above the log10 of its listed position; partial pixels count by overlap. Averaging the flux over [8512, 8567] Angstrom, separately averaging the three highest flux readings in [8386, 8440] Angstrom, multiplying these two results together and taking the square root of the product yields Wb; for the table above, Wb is 15.5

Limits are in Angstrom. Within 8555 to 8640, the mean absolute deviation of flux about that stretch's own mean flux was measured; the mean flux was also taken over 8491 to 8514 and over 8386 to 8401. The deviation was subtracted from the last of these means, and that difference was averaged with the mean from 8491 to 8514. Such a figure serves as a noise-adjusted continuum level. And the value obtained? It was 15.1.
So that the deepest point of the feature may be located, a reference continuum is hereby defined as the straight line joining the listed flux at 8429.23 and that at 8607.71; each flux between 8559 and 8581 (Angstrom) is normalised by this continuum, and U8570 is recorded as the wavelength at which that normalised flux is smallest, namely 8576.06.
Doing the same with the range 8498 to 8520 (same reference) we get 8499.39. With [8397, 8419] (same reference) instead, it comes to 8415.65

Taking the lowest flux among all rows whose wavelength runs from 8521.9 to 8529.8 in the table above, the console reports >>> 14.84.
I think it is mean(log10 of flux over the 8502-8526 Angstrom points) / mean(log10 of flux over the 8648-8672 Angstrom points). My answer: 1.04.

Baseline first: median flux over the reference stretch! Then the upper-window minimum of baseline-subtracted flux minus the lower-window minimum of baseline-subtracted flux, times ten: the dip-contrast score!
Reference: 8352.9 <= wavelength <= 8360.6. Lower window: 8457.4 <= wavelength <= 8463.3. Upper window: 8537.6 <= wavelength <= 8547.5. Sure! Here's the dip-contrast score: -74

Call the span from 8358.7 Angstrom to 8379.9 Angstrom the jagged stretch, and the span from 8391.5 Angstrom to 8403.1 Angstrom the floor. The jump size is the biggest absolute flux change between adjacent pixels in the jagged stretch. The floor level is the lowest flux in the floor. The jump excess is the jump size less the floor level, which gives -14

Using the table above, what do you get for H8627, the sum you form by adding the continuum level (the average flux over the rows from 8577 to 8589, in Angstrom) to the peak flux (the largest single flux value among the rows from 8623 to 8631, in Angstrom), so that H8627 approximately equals 30.6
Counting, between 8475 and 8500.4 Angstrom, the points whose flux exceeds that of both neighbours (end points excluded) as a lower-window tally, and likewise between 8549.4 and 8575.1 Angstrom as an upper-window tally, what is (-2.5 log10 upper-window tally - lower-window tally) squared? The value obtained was 18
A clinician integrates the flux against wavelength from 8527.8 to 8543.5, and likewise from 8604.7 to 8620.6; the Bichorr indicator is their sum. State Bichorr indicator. 465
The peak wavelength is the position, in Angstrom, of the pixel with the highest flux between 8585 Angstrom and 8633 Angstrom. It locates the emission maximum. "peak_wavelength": 8619.61 Angstrom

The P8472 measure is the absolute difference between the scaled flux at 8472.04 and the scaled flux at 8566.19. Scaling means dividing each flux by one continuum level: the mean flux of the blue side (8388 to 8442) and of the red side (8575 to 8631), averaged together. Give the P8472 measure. 0.03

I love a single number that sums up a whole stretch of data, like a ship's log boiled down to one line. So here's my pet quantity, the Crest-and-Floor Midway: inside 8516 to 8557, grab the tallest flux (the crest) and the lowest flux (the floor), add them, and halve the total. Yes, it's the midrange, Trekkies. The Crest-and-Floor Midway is 11.8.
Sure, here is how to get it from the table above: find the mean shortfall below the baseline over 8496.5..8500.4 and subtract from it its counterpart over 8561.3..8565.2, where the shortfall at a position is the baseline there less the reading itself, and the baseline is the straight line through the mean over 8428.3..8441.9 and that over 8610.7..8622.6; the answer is 1.8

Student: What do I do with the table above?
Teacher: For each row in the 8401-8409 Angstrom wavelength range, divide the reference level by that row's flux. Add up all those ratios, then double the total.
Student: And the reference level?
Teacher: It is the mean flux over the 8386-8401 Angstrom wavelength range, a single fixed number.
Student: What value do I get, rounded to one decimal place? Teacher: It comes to 7.8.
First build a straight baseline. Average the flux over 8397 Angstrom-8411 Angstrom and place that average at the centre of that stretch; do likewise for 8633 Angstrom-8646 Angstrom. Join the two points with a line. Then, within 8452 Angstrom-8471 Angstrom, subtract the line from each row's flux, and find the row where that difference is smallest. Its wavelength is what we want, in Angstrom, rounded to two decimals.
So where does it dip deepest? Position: 8468.14 Angstrom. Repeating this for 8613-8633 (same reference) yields 8613.66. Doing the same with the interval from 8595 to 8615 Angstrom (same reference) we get 8603.75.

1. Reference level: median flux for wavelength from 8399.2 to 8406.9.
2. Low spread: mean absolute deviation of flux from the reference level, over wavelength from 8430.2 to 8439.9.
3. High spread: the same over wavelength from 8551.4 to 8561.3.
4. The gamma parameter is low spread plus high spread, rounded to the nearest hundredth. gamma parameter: 1.15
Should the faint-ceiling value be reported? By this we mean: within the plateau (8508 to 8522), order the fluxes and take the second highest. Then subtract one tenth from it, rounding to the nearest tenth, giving 15.3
